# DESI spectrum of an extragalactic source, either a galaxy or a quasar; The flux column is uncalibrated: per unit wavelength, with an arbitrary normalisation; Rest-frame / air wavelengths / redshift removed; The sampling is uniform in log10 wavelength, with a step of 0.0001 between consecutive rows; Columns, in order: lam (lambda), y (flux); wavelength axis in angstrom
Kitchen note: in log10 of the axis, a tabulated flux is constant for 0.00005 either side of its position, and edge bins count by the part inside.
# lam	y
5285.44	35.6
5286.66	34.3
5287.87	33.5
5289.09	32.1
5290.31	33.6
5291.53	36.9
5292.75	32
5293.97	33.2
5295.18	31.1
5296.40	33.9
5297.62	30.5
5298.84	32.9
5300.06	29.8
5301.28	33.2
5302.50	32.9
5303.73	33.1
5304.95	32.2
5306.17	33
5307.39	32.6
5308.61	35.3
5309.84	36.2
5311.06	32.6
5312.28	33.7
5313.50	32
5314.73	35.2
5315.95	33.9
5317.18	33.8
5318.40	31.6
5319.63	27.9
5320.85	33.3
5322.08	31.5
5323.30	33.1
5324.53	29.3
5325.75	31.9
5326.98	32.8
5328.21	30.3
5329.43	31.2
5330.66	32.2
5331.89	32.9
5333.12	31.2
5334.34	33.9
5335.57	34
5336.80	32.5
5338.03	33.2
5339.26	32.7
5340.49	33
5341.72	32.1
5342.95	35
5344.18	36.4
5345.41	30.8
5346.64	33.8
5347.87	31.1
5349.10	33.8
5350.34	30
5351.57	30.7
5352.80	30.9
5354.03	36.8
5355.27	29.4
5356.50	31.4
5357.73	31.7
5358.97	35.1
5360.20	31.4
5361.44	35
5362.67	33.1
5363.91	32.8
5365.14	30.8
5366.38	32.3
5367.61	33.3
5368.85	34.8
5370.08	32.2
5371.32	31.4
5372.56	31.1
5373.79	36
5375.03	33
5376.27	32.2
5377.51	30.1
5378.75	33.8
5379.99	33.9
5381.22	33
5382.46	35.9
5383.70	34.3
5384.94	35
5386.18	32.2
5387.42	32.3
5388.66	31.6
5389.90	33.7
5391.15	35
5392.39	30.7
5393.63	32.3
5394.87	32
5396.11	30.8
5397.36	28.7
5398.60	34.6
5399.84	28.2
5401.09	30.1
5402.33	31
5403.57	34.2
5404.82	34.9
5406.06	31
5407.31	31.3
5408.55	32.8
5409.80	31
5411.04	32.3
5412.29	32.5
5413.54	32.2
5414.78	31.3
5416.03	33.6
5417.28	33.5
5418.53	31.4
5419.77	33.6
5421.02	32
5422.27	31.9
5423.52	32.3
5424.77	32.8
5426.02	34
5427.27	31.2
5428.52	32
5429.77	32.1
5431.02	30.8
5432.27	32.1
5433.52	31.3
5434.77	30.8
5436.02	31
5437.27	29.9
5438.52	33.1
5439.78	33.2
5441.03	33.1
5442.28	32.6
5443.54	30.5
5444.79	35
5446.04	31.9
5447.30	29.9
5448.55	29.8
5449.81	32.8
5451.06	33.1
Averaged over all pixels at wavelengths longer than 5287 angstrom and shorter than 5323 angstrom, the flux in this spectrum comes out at 32.9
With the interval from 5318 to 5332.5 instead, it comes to 31.5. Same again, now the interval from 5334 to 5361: 32.7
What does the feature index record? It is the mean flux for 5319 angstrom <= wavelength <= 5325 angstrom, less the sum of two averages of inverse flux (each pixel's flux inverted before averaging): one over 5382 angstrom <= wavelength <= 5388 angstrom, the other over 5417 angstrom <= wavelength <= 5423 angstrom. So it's 31.0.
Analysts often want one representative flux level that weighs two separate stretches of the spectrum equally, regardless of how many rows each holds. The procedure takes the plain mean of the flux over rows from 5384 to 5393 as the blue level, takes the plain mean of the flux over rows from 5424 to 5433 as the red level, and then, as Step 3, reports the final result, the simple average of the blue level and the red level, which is 32.5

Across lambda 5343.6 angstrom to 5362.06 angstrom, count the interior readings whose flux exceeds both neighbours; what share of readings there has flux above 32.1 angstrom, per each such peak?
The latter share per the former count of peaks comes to 0.100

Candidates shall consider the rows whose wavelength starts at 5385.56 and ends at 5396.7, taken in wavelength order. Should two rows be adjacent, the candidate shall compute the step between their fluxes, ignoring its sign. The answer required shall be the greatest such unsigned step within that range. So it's 4.3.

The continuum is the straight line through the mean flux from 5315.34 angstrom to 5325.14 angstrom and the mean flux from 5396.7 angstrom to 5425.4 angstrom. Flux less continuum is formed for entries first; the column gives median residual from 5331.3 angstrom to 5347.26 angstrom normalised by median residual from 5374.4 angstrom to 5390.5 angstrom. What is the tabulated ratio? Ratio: 1.1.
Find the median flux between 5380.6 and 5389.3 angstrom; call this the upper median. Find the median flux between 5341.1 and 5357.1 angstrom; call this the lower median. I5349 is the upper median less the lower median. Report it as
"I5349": 1.60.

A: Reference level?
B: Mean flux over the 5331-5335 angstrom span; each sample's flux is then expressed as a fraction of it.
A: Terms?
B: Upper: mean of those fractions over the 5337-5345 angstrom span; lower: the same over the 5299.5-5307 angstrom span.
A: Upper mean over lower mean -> 1.04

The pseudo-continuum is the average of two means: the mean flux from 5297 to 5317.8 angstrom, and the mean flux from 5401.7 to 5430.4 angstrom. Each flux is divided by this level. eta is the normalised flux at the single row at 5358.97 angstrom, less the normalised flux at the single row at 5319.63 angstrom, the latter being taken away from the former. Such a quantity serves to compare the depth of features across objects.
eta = 0.22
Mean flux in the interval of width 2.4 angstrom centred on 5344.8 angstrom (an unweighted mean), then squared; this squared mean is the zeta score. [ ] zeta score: 1129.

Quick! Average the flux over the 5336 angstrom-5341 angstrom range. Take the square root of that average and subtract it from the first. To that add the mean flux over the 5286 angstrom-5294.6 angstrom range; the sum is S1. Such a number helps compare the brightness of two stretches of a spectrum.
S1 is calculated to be 60.8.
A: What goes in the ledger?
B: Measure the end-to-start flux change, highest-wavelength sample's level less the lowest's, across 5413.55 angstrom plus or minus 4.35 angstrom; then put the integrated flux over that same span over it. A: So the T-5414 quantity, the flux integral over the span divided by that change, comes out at 113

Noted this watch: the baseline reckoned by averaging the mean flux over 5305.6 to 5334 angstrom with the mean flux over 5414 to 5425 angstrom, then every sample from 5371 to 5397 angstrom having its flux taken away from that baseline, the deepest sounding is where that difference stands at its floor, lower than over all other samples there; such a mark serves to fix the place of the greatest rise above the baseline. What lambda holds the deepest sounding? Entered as 5373.79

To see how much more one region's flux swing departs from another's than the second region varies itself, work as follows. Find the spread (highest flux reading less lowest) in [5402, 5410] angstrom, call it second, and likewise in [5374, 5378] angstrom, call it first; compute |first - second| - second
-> -2.9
